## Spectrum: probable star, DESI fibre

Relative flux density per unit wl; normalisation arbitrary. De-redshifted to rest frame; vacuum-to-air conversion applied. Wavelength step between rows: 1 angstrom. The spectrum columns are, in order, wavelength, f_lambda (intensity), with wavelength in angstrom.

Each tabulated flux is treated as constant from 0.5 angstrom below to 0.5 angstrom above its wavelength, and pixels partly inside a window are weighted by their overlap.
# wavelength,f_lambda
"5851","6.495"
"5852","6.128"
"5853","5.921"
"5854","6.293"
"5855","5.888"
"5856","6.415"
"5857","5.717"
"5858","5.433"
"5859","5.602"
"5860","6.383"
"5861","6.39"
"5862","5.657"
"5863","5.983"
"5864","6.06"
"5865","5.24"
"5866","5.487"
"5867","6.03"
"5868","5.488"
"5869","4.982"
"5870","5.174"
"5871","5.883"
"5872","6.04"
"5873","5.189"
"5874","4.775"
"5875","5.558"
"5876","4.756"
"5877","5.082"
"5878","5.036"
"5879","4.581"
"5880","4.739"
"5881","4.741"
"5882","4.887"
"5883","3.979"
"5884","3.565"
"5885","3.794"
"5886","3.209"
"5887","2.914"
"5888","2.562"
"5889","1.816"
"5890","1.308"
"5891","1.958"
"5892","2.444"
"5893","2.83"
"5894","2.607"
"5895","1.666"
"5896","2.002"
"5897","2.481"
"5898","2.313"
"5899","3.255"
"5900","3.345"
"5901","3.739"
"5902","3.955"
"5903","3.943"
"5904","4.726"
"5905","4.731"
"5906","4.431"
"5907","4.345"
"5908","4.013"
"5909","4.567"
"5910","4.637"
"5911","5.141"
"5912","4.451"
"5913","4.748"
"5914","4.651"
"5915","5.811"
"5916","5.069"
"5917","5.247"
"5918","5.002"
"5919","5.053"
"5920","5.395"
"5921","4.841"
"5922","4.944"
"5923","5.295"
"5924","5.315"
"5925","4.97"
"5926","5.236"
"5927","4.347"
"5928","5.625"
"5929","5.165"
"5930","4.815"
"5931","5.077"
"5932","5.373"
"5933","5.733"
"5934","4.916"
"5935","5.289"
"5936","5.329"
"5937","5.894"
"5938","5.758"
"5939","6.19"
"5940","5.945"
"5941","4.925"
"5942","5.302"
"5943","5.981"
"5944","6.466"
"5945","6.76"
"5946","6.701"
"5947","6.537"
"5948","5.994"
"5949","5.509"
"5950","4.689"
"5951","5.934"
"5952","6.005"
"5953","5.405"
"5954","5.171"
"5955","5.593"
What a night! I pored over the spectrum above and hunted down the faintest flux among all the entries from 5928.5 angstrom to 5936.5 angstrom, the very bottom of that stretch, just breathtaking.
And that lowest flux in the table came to 4.815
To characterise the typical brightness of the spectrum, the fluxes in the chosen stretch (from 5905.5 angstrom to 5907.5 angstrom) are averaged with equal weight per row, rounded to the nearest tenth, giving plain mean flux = 4.4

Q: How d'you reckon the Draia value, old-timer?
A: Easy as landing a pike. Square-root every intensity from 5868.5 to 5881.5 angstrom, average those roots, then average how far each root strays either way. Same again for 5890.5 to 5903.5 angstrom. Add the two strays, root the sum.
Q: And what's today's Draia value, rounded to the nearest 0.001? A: 0.518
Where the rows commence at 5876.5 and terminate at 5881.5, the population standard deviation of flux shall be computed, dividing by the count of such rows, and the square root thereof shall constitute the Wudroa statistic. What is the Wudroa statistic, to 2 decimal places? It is 0.44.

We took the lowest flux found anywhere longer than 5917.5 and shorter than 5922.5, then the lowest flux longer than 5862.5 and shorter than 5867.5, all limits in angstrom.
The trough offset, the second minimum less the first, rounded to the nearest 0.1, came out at 0.4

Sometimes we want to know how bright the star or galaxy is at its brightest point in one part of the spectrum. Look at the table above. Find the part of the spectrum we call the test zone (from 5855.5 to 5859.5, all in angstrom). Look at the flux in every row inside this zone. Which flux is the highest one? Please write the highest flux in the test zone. 6.415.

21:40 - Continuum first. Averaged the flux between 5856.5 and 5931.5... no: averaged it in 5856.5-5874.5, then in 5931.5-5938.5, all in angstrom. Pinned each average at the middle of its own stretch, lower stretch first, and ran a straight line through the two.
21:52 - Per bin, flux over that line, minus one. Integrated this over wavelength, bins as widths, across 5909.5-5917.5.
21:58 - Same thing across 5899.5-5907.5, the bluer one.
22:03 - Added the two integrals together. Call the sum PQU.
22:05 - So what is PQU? -3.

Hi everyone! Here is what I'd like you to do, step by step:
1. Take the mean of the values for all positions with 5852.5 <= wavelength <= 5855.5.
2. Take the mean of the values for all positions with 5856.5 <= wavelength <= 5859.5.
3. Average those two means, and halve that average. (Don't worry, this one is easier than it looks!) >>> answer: 2.90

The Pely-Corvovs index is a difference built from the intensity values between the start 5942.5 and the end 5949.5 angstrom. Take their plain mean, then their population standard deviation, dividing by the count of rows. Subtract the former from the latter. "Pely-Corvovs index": -5.9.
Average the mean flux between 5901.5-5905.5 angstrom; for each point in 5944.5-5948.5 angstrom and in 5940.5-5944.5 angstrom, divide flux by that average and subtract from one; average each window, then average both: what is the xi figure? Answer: -0.40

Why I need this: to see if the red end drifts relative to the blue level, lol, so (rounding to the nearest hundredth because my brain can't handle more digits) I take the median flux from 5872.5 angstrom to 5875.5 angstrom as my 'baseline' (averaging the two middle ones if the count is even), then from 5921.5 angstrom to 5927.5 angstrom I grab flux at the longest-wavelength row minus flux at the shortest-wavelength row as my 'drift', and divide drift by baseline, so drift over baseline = -0.12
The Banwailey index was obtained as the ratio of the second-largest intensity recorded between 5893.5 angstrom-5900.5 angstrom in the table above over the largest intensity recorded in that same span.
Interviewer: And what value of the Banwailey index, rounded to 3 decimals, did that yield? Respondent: 0.973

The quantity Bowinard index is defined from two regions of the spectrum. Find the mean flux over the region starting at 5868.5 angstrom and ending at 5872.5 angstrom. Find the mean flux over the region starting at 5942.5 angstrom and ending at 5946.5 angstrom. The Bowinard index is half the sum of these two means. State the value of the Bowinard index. 6.0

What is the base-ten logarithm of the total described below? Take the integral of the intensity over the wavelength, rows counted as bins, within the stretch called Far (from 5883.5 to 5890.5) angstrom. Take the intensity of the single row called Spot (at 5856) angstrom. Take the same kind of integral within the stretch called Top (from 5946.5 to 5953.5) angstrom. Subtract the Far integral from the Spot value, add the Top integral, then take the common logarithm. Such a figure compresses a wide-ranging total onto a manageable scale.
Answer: 1.44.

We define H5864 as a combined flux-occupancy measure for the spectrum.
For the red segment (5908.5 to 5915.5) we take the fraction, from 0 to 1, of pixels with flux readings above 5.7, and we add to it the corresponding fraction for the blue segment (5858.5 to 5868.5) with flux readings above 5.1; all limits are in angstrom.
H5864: 1.14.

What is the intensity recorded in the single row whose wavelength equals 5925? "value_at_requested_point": 4.97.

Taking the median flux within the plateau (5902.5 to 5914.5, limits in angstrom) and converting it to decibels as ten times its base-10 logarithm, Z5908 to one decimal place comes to 6.6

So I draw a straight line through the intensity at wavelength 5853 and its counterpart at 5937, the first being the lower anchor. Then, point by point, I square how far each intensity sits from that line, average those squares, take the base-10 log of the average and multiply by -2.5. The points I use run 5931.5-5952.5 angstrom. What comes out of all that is 1.2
